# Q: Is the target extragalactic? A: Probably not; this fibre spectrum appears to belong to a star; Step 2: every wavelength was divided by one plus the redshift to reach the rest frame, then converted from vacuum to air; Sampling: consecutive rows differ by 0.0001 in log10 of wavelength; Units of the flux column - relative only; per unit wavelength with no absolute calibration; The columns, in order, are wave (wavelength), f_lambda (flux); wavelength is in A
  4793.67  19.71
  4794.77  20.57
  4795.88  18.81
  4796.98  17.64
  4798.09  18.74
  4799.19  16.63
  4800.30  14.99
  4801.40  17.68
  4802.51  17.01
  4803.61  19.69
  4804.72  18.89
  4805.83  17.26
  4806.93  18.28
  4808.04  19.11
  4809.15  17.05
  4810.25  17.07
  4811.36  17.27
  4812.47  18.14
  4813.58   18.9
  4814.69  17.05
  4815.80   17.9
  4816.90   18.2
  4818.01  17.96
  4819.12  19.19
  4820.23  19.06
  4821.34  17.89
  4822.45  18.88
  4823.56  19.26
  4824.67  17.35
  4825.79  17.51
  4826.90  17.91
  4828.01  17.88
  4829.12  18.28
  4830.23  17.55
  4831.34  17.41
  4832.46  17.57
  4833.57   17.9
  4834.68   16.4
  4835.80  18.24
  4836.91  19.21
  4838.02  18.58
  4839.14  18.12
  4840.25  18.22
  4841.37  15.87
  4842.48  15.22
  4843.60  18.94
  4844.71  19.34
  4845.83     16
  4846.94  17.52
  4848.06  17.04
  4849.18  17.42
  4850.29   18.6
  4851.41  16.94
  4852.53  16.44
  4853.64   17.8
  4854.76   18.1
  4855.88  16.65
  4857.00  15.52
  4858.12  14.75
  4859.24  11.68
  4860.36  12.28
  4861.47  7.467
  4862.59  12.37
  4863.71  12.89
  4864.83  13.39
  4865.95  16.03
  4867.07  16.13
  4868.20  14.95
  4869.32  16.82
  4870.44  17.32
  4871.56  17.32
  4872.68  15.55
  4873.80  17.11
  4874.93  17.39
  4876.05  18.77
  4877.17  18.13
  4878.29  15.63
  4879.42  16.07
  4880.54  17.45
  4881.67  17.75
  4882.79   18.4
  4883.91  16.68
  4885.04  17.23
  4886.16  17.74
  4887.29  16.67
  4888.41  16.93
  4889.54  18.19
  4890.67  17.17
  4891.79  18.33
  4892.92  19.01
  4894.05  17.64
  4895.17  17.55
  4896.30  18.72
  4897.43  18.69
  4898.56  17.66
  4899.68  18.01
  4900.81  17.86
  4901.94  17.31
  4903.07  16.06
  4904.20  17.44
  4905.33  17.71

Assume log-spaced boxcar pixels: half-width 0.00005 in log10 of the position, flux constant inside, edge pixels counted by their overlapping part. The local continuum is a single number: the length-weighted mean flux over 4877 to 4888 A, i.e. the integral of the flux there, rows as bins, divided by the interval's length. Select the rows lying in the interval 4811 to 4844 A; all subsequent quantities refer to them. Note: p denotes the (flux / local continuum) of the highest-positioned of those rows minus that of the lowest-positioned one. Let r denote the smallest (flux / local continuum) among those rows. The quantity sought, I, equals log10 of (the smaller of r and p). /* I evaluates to -1.0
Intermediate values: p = 0.097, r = 0.888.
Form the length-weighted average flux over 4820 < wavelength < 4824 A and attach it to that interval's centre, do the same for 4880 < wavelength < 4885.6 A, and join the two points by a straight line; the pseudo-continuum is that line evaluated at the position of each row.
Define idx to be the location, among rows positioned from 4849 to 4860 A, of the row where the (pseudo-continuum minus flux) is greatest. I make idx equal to 4859.24 A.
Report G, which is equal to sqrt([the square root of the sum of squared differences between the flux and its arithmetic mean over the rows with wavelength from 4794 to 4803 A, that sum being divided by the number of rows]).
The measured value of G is 1.25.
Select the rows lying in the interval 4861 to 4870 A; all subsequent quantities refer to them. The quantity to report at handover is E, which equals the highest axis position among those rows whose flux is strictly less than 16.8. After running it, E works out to 4868.20 A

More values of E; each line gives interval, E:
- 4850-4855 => 4852.53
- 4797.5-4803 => 4800.30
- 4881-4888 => 4887.29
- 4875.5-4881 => 4879.42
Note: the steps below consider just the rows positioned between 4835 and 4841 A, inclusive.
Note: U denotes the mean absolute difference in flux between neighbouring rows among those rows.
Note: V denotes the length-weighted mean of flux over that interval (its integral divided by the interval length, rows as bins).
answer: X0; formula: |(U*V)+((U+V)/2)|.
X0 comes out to 19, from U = 0.5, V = 18.3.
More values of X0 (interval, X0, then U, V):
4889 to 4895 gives 29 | 1.1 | 18.0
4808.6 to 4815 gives 22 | 0.7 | 17.6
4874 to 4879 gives 36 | 1.5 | 17.4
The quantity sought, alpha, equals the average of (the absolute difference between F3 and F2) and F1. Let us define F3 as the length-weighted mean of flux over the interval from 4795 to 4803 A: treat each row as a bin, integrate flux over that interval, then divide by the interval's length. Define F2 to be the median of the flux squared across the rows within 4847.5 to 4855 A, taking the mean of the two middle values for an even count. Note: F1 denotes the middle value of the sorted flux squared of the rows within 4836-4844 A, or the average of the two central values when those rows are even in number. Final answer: 309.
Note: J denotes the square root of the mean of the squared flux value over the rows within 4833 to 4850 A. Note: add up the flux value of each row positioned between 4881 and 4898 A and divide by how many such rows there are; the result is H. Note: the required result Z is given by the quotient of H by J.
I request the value 1.008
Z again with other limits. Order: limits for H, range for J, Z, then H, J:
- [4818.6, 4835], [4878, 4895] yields 1.034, 18.0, 17.4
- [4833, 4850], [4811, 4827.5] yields 0.968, 17.6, 18.2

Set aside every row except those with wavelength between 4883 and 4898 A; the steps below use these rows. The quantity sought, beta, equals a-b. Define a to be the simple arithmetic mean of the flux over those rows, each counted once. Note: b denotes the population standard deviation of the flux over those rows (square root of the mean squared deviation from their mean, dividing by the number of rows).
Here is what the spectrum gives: 17.0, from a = 17.7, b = 0.8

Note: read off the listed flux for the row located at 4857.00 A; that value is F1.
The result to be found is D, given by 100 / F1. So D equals 6.4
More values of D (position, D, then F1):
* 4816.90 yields 5.5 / 18.2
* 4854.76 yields 5.5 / 18.1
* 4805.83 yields 5.8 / 17.26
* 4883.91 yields 6.0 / 16.68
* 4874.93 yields 5.8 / 17.39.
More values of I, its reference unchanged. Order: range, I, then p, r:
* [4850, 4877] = -2.0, 0.010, 0.436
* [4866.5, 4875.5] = -1.1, 0.074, 0.872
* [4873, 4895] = -1.5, 0.031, 0.912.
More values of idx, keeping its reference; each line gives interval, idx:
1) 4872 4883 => 4872.68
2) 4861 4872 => 4861.47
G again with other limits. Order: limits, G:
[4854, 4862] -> 1.82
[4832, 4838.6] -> 0.94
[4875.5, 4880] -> 1.15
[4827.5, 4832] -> 0.58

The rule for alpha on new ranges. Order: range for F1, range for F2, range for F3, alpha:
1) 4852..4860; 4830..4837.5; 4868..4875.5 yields 281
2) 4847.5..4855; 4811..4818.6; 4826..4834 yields 304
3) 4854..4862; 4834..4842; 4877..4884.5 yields 266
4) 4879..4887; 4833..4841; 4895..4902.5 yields 309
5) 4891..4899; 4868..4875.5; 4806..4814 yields 305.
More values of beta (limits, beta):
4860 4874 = 11.9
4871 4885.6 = 16.2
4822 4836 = 17.2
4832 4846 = 16.4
